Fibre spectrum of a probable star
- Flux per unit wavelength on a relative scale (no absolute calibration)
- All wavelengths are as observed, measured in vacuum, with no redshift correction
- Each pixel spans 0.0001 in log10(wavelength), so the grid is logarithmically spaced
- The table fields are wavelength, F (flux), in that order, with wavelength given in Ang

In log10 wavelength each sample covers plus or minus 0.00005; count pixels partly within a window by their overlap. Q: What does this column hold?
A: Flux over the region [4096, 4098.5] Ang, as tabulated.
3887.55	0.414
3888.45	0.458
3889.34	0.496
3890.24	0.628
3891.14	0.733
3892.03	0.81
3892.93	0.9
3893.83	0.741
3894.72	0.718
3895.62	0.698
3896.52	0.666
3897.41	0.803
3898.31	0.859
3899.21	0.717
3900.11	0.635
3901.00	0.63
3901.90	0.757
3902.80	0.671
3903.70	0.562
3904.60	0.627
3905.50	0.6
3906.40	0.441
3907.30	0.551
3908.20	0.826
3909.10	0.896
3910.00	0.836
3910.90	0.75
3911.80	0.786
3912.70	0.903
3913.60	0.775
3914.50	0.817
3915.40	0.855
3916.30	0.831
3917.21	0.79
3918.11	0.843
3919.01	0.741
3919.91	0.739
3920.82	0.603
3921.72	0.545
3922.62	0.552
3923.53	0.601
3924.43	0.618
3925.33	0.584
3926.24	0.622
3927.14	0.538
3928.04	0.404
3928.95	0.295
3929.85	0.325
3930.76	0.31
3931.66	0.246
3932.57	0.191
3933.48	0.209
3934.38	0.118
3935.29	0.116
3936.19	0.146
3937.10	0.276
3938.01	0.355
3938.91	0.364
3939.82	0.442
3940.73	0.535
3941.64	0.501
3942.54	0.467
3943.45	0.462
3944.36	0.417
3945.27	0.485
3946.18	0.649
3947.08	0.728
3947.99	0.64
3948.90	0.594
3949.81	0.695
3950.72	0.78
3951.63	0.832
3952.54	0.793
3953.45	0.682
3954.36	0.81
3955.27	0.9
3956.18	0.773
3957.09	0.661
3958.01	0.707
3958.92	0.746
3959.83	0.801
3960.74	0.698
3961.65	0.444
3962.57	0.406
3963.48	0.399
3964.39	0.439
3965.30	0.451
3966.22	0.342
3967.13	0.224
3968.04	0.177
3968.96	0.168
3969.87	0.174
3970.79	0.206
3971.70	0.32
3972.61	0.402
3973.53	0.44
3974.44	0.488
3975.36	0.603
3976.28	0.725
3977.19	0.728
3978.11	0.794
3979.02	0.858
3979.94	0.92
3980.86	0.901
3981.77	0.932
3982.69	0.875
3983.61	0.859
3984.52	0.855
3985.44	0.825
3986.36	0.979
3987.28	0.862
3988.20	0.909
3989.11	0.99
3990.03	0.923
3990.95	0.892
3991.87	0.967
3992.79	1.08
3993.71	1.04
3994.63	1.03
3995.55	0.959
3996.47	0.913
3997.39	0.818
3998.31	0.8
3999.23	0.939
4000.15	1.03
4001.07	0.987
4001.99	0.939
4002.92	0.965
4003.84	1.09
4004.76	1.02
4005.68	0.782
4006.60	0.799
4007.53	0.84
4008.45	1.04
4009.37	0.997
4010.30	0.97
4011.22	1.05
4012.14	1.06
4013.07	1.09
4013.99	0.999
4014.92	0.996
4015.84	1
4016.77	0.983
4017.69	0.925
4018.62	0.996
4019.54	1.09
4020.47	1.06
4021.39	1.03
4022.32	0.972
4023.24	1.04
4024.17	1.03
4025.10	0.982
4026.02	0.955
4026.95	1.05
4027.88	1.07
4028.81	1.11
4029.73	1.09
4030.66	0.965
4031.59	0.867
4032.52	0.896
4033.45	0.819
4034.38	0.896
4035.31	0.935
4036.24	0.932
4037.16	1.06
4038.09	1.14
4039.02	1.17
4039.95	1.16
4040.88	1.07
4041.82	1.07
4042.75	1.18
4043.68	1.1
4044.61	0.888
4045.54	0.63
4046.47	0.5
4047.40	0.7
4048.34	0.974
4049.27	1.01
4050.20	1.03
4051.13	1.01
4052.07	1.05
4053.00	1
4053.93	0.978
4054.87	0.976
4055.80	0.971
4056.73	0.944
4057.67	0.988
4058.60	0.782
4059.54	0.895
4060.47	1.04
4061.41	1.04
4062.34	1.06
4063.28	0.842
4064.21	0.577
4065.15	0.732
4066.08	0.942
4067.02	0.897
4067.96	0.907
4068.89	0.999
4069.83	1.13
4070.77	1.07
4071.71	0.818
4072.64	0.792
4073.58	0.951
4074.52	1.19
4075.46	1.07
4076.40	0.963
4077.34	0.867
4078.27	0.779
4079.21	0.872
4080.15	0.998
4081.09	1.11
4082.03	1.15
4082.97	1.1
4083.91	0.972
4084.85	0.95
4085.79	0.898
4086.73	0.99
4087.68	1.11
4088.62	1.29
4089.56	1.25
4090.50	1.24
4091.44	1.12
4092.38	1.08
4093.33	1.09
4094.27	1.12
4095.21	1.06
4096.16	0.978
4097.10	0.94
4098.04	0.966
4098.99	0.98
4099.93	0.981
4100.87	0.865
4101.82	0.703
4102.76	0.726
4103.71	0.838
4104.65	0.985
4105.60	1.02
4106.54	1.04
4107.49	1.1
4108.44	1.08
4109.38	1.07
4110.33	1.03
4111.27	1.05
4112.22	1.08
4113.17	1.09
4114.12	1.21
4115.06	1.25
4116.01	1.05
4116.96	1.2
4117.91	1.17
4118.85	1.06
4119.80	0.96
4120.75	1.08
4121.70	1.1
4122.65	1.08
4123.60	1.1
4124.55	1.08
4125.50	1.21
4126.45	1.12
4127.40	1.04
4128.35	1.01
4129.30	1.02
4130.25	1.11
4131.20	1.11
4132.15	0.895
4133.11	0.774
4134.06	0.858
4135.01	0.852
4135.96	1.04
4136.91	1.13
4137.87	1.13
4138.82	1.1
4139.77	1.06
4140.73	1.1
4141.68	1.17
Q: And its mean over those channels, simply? 1.0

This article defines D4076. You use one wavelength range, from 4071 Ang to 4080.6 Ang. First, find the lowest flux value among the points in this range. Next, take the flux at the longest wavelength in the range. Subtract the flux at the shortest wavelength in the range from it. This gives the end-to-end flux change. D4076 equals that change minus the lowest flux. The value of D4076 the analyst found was -0.60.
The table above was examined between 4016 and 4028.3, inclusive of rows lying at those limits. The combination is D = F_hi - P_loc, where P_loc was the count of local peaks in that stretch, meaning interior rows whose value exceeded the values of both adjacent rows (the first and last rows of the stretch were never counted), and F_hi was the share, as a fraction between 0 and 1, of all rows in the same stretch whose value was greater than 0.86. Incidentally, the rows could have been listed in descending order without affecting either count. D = -1.0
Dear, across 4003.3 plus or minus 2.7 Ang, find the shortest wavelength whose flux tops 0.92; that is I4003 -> 4001.07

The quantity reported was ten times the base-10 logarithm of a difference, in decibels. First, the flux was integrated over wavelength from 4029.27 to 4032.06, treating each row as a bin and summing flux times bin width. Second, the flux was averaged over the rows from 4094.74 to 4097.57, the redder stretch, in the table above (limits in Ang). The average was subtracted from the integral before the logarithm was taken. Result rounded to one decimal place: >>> 2.4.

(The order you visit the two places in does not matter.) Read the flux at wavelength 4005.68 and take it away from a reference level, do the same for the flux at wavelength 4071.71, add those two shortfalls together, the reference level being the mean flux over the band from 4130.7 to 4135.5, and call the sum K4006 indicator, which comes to 0.2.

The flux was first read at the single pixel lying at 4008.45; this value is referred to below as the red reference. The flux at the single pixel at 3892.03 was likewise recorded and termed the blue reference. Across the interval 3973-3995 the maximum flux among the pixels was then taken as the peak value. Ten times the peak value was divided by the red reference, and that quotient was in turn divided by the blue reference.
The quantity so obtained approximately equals 13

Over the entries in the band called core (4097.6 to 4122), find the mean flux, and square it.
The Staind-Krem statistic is 1.1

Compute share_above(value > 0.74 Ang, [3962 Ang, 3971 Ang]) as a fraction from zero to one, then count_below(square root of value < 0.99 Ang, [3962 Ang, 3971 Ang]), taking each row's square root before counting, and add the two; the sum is 10.0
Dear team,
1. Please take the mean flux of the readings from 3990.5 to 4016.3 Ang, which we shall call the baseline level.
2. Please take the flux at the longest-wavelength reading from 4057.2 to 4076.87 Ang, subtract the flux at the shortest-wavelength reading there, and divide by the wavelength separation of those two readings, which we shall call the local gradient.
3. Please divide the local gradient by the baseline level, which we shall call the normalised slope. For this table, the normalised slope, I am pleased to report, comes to -0.001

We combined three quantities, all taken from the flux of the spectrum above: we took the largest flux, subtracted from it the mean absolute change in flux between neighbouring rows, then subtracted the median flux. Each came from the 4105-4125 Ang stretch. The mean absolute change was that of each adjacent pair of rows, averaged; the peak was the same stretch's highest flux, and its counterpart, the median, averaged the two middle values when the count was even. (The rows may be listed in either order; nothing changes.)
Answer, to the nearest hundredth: 0.11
